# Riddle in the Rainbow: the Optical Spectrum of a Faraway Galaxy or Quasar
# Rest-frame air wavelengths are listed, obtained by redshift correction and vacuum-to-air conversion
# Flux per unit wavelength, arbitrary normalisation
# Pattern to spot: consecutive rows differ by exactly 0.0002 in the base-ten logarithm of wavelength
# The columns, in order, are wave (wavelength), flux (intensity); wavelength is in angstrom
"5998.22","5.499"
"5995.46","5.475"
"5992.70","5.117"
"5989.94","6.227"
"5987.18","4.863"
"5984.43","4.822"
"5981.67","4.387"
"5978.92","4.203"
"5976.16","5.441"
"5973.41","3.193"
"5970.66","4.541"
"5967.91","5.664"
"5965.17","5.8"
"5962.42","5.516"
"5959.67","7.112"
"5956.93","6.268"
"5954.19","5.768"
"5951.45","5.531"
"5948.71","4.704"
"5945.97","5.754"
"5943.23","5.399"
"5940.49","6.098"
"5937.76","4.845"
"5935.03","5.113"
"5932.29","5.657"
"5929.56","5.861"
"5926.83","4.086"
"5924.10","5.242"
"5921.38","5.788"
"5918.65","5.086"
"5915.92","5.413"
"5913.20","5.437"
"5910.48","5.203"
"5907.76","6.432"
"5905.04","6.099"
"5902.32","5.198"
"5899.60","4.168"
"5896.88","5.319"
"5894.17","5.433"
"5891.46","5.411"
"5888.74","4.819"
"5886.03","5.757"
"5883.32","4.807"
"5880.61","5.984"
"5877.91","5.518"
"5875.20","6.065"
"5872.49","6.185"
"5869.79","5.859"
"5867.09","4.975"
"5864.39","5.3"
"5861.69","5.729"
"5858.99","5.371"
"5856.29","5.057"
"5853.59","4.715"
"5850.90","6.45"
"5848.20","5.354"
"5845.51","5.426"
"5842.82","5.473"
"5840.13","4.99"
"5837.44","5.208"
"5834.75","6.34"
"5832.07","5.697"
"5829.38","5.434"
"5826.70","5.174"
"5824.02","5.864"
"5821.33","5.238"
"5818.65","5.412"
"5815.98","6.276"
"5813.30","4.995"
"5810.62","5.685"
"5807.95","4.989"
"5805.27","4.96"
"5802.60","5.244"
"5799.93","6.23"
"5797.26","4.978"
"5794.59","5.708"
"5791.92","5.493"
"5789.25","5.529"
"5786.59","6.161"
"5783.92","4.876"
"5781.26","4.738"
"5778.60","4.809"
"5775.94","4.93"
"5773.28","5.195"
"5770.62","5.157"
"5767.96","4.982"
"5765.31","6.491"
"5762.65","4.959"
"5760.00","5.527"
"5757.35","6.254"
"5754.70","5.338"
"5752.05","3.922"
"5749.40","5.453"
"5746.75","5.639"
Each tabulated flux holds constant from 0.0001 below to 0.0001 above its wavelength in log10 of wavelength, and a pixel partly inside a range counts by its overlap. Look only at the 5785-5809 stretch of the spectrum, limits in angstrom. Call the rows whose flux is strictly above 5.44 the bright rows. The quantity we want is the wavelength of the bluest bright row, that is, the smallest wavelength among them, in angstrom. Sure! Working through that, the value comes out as 5786.59 angstrom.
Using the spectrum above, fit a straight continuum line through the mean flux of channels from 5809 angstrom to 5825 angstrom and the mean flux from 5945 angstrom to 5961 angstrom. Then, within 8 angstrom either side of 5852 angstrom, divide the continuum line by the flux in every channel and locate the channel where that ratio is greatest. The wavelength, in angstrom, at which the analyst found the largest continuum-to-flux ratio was 5853.59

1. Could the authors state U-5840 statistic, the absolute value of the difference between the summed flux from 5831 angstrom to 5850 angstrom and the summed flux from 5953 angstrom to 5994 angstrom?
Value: 40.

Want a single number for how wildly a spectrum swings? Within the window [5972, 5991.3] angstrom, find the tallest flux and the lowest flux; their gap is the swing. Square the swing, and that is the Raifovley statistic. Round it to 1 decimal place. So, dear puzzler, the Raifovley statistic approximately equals 9.2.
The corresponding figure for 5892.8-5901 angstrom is 1.6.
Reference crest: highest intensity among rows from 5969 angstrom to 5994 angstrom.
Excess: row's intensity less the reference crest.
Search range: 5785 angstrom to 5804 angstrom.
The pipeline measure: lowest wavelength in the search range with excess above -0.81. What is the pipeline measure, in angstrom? 5786.59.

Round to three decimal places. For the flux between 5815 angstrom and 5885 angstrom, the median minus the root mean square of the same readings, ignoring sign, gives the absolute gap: 0.125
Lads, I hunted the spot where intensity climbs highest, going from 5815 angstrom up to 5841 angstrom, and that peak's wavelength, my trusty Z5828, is 5834.75 angstrom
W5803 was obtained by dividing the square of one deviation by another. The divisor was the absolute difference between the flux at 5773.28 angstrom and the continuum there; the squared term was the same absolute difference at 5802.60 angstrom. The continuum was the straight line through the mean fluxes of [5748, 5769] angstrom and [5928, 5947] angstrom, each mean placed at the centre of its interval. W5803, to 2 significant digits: 0.14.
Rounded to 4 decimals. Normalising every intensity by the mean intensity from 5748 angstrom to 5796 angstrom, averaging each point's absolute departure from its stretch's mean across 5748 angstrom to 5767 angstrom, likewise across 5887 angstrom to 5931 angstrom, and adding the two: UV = 0.1897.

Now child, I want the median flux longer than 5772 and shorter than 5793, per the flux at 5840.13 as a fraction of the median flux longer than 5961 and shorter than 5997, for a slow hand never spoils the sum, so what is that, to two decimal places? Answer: 5.19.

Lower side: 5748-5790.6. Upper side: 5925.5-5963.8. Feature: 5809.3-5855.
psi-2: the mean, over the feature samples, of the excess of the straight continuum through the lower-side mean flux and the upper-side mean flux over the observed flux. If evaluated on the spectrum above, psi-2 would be -0.14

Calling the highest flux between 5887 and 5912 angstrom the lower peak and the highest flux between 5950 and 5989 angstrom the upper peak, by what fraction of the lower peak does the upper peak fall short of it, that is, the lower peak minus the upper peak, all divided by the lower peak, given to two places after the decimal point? -0.11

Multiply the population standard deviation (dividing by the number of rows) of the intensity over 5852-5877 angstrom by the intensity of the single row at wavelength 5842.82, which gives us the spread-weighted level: 2.6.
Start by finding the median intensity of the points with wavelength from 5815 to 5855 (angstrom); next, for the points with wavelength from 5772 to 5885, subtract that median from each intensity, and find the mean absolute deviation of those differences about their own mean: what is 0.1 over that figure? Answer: 0.25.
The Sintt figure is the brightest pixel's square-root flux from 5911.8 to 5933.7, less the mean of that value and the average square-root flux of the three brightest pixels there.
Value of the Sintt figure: 0.010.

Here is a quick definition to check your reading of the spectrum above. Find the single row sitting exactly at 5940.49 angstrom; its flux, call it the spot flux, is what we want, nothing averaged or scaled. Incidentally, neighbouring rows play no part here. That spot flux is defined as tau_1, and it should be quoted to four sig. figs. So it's 6.098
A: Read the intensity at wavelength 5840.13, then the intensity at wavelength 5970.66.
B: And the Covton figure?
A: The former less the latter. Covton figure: 0.45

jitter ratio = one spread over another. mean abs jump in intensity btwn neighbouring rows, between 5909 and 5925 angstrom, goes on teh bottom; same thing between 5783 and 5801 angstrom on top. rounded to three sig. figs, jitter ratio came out 1.89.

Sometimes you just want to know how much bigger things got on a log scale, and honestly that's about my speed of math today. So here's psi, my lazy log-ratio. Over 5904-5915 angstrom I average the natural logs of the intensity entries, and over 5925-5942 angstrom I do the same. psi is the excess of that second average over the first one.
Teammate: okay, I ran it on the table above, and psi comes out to -0.10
